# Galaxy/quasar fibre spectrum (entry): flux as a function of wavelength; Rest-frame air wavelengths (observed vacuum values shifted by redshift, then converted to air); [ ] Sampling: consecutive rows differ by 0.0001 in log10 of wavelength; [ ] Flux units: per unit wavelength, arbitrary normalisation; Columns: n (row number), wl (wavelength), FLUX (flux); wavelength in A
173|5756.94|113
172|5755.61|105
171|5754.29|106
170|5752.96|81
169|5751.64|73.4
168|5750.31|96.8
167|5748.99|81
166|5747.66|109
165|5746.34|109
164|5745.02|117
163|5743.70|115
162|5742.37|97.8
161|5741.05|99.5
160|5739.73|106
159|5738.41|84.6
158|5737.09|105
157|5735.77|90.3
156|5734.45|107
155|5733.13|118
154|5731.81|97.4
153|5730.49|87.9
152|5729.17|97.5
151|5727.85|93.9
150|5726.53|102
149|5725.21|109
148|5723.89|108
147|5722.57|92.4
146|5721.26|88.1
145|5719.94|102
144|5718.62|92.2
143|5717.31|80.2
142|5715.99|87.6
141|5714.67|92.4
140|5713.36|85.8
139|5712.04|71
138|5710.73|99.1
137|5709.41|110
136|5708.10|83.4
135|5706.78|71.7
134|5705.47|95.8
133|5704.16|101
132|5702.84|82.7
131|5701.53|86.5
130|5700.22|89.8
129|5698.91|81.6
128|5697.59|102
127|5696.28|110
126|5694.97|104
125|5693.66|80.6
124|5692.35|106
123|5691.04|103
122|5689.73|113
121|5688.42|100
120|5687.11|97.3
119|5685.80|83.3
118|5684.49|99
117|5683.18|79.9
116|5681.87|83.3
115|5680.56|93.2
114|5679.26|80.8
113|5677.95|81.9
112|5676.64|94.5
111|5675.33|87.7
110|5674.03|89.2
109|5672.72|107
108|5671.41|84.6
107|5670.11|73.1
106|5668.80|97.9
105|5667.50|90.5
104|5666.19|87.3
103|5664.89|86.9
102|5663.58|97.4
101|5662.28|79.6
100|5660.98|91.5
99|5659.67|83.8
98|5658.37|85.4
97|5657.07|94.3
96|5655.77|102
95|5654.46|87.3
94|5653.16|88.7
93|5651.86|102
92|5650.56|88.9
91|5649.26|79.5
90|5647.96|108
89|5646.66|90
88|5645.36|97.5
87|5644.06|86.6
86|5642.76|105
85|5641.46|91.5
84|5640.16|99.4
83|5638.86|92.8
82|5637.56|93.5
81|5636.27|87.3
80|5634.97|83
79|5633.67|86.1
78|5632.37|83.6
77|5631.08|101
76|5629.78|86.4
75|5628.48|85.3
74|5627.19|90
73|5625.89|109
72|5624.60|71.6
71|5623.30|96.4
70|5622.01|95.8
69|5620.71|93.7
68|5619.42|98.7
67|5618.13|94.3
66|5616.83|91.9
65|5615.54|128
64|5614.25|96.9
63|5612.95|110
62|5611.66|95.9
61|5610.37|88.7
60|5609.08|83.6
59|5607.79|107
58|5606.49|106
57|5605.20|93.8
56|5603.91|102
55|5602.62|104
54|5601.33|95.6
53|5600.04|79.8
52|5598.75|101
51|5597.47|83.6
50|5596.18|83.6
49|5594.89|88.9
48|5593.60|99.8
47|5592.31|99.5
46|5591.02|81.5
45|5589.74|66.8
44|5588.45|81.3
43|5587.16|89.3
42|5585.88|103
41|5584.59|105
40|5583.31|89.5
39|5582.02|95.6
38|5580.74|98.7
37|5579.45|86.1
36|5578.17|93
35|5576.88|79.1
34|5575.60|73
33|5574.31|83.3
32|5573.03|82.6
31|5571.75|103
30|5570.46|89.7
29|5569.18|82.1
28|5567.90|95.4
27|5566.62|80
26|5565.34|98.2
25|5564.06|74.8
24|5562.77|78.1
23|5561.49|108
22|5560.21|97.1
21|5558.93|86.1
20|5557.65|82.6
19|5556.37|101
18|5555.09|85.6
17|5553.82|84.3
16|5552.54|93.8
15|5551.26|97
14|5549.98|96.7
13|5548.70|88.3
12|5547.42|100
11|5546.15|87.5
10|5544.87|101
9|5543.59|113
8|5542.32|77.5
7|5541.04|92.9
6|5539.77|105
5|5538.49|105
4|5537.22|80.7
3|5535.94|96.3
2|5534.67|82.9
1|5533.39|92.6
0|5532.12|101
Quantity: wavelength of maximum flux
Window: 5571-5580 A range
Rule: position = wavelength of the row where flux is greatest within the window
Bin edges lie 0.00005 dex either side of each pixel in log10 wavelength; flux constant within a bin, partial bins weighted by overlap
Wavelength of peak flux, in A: 5571.75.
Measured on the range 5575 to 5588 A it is 5584.59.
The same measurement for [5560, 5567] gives 5561.49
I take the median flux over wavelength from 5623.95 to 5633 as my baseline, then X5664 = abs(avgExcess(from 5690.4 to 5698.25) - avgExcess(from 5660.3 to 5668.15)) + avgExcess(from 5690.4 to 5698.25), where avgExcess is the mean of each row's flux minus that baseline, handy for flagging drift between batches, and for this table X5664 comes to 27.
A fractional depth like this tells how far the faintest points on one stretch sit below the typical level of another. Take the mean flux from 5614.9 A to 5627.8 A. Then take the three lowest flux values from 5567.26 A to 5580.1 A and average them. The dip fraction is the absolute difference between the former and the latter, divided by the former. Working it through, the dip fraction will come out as 0.195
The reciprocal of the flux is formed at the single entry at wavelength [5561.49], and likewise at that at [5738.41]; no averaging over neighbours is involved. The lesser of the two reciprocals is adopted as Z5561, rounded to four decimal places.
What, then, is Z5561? 0.0093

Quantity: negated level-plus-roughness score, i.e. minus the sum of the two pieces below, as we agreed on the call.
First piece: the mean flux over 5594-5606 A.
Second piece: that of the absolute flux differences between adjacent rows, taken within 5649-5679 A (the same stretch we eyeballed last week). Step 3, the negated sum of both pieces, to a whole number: -103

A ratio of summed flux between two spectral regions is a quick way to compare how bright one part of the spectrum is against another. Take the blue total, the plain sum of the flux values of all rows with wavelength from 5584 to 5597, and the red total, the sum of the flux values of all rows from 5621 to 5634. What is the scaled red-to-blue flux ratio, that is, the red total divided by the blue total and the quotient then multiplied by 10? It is 10.1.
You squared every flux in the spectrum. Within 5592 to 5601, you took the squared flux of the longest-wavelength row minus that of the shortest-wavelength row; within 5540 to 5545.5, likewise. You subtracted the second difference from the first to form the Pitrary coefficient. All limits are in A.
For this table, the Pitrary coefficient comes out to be -5103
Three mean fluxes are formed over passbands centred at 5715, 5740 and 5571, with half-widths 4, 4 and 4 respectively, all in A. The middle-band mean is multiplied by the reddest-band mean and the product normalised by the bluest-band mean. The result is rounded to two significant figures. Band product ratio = 96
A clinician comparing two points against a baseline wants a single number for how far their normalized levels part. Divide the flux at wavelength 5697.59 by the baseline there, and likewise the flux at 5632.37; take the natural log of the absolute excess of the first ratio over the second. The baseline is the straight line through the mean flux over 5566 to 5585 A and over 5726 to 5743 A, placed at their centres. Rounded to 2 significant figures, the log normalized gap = -1.9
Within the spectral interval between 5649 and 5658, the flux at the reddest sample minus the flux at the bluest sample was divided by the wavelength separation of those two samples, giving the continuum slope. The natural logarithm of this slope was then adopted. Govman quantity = 0.64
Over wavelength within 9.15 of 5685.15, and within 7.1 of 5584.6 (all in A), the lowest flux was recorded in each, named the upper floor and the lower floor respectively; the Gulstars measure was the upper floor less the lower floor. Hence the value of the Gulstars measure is 13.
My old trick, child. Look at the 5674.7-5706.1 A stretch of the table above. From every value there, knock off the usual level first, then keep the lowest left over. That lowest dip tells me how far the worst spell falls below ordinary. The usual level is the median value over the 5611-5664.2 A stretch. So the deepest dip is -12.9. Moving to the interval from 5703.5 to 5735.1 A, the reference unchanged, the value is -21.8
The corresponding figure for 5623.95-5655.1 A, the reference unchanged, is -21.2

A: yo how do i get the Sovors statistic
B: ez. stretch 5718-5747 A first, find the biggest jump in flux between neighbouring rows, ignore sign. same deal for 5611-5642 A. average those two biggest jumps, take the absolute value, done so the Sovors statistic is 29.4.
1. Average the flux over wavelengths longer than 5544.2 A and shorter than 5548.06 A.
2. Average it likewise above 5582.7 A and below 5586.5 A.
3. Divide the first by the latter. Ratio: 0.97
